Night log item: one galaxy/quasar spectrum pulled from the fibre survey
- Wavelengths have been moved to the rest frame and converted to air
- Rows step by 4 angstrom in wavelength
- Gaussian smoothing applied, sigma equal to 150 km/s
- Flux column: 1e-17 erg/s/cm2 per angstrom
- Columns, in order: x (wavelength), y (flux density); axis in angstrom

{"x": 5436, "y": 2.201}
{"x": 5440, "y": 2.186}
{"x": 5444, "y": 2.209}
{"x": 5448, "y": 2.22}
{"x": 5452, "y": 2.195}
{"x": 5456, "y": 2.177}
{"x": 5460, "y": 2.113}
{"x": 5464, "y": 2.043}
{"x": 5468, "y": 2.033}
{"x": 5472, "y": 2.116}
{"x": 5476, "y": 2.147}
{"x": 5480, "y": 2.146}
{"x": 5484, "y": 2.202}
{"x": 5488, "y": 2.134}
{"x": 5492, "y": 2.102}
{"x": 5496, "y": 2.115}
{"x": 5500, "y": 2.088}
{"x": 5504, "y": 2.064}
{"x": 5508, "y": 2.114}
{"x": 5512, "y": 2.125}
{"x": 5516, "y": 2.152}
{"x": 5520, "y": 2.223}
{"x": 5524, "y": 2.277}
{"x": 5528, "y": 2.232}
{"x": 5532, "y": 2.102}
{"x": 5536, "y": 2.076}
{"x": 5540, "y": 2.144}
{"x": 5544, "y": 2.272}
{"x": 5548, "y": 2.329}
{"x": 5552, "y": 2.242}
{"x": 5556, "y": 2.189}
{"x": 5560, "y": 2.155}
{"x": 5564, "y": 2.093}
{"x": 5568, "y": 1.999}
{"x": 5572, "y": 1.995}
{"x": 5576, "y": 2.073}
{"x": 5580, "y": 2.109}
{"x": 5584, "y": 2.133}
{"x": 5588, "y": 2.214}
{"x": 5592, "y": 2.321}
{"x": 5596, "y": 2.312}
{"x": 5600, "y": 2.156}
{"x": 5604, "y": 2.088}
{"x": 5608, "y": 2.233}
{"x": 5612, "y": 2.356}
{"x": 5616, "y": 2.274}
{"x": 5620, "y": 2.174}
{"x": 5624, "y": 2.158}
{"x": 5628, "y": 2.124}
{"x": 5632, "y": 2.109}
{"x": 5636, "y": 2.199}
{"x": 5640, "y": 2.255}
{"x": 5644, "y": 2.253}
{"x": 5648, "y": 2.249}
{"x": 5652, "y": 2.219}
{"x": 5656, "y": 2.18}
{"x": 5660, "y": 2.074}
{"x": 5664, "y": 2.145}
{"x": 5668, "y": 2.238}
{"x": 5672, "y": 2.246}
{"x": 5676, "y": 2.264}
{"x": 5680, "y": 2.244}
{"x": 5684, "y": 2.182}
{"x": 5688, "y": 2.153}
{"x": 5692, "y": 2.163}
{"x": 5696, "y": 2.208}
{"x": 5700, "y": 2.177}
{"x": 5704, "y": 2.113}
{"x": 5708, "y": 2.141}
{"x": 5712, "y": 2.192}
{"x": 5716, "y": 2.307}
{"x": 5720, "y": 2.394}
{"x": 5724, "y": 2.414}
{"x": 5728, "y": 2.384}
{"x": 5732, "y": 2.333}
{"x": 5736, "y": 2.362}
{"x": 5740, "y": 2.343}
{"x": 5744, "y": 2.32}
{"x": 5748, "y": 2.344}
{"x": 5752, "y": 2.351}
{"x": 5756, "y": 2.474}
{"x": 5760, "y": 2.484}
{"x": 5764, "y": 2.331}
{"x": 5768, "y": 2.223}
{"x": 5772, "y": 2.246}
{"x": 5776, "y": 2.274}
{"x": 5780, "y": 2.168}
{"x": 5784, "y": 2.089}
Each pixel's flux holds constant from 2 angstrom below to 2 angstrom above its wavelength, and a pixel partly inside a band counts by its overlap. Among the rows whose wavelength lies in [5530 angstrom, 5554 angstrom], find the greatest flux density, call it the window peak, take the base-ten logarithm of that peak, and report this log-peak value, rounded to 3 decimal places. 0.367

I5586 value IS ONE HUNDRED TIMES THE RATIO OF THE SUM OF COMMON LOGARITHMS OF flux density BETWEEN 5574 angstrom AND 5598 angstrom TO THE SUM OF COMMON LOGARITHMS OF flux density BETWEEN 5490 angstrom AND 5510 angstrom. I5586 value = 127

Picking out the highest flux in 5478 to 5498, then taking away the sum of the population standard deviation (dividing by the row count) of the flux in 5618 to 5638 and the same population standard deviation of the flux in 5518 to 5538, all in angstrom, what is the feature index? 2.09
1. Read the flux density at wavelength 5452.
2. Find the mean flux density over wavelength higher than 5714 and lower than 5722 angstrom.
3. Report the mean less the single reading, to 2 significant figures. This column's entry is 0.16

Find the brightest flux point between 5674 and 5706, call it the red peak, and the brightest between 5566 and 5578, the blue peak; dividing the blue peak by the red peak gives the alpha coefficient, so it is 0.92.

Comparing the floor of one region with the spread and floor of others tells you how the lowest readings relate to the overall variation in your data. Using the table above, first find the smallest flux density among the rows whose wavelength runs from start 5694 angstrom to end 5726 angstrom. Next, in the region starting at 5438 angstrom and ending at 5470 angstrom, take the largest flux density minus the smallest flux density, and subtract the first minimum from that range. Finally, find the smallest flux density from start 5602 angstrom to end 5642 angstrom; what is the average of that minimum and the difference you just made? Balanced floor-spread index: 0.081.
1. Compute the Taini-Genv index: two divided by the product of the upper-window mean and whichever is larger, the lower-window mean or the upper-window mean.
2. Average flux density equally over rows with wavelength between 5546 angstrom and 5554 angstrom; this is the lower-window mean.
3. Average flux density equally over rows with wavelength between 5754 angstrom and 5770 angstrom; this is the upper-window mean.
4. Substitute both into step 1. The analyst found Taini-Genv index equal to 0.354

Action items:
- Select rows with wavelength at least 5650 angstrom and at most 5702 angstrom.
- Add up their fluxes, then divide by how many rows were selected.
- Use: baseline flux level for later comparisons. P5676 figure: 2.19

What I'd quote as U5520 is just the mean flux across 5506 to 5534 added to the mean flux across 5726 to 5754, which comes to 4.52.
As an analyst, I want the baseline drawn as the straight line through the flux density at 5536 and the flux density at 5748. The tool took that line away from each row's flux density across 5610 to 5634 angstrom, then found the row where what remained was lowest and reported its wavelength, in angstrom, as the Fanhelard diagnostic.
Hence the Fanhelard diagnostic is 5632 angstrom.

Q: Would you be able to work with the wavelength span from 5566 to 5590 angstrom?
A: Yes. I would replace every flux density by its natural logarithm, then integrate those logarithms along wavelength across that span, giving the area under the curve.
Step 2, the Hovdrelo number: 17.6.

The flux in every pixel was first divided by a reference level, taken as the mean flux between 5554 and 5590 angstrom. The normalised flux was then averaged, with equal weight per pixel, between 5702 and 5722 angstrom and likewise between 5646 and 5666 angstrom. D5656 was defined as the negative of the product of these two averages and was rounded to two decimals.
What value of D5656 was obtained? -1.09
